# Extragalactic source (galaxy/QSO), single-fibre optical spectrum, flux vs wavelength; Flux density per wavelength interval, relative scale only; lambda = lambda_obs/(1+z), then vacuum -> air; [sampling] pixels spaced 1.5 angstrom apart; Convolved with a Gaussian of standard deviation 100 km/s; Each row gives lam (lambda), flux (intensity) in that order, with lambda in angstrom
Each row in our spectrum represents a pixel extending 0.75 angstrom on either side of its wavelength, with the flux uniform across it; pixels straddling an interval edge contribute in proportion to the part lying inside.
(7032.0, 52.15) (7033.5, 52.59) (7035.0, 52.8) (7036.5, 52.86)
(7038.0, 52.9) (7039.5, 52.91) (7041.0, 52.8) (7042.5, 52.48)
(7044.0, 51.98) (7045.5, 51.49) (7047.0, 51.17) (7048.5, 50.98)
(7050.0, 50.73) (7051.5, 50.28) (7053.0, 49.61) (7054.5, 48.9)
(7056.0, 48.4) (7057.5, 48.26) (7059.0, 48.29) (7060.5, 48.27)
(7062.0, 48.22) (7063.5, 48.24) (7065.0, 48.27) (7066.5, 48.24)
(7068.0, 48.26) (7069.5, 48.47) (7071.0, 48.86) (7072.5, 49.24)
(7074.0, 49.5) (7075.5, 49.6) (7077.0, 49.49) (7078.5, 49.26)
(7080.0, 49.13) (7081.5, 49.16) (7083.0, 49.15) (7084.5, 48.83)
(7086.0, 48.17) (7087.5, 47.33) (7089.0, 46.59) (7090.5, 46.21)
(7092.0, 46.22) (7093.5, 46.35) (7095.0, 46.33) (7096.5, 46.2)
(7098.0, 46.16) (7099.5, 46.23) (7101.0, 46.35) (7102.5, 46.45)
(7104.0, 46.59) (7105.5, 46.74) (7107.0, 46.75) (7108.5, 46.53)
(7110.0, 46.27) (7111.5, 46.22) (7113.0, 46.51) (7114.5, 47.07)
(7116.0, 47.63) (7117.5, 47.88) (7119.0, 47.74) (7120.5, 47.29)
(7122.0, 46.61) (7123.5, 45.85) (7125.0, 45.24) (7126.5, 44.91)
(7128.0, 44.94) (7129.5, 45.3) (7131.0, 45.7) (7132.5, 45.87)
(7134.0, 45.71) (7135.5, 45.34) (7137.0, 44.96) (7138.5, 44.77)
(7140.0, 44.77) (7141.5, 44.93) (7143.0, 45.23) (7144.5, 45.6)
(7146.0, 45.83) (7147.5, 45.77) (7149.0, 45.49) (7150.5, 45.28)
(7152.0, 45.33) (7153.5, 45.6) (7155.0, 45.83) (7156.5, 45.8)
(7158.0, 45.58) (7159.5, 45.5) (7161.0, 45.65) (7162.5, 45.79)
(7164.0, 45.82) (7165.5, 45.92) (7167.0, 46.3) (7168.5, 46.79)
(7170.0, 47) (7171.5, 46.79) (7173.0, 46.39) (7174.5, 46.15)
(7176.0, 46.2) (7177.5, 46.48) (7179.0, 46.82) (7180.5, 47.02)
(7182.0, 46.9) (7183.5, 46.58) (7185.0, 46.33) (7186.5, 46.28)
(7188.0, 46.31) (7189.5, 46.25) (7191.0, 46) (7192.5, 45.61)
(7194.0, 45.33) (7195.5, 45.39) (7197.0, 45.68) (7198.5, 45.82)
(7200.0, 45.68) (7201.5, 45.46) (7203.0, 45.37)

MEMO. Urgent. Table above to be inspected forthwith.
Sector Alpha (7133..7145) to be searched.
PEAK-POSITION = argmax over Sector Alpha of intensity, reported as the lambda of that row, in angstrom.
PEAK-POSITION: 7134.0 angstrom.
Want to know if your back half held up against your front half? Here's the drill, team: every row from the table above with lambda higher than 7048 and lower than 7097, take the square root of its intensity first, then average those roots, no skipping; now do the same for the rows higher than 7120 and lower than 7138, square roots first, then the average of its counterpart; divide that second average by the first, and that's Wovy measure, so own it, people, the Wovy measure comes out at 0.97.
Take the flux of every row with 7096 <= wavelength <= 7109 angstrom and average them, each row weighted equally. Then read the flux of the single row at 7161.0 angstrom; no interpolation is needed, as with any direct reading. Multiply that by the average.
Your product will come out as 2120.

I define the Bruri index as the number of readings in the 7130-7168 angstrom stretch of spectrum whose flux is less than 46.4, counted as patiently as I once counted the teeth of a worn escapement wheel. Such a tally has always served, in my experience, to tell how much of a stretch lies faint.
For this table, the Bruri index 25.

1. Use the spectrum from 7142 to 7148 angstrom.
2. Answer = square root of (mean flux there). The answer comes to 6.75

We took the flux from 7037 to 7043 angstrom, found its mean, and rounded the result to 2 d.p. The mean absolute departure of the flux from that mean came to 0.15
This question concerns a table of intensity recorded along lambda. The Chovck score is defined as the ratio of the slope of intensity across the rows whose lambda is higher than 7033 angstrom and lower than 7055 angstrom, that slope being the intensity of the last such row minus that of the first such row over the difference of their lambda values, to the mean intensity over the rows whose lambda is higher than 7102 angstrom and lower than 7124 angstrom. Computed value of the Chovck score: -0.0038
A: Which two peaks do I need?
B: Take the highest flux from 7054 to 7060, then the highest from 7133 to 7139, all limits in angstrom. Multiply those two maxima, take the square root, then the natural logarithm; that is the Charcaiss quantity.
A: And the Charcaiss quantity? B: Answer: 3.86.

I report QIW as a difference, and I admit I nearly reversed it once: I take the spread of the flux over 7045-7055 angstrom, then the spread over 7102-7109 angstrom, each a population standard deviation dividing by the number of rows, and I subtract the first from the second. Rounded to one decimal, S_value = -0.7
